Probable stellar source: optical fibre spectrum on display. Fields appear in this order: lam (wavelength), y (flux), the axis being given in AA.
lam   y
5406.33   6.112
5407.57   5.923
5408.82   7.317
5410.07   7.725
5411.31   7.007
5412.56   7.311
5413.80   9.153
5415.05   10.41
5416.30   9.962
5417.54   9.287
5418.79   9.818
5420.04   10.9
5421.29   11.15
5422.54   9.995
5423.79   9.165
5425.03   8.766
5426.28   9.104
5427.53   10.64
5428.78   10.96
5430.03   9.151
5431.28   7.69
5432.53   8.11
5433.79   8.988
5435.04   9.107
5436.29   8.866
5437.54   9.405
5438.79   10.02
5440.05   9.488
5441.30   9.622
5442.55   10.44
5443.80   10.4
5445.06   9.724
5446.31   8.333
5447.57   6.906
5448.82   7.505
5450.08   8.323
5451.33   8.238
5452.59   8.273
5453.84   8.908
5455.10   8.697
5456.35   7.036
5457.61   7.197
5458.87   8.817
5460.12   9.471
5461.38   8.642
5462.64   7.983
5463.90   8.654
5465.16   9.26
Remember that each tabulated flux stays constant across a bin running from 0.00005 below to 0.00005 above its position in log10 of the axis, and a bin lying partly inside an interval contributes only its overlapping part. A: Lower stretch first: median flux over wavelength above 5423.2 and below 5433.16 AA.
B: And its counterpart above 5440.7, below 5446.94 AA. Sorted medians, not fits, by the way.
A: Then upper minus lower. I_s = 0.6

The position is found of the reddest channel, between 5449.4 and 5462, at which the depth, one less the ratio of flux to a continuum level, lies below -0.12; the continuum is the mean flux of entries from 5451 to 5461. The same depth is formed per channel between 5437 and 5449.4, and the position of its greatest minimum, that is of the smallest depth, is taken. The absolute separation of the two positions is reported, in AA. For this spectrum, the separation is 17.6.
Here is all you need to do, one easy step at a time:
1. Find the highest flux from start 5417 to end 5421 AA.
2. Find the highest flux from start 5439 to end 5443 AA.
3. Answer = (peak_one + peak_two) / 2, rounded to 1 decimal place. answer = 10.7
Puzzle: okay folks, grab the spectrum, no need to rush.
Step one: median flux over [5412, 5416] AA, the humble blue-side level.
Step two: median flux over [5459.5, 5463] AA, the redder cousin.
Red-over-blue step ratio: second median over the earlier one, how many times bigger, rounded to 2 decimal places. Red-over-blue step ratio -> 0.94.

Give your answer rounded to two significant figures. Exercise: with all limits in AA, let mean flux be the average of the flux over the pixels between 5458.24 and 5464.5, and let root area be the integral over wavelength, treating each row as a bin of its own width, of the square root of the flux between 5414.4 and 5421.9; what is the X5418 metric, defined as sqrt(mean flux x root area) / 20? 0.72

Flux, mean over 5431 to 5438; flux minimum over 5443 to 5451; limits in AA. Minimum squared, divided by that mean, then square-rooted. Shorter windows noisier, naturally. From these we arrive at 2.34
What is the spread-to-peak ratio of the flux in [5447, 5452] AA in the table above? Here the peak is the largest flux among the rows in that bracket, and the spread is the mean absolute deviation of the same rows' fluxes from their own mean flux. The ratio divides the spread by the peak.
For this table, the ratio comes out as 0.06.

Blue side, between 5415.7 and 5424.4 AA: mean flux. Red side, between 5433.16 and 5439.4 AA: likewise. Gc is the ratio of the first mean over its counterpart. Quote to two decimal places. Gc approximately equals 1.08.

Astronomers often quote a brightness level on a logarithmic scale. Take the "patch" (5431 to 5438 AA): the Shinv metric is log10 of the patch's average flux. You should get 0.94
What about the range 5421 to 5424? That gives 1.00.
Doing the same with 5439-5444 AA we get 1.00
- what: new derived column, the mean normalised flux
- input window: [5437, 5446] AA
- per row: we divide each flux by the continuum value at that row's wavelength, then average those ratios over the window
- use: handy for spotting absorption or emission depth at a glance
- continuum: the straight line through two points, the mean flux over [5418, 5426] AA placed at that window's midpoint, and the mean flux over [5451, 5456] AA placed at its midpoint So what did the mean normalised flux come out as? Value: 1.09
